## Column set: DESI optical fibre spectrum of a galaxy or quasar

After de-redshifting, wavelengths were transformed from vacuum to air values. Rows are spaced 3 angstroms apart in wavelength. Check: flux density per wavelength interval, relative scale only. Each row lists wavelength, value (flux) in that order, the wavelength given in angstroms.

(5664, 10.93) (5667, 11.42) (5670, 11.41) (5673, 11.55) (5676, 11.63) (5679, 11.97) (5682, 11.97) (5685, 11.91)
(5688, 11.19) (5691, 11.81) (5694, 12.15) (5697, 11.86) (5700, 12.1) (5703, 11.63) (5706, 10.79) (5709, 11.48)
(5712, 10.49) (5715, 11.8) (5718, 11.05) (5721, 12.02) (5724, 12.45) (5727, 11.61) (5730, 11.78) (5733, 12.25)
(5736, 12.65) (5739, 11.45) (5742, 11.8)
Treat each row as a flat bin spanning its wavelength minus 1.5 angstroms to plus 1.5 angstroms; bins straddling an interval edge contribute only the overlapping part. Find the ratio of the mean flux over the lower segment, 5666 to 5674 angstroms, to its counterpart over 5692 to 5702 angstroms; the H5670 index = 0.95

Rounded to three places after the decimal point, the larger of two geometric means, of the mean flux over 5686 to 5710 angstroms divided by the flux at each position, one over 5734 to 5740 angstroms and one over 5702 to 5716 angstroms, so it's 1.036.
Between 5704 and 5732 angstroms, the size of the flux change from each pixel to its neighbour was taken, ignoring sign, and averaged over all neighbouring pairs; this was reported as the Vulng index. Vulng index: 0.8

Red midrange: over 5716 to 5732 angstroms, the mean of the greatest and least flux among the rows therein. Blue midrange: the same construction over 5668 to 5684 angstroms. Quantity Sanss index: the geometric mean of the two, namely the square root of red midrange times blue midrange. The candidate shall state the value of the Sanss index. 11.7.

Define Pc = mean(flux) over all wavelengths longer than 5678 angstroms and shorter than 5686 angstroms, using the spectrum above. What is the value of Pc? 12.0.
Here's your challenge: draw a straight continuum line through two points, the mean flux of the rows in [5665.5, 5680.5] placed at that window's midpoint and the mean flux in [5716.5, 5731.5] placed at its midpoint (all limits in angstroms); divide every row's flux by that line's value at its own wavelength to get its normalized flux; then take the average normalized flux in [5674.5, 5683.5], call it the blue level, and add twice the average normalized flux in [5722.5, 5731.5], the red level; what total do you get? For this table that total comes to 3.05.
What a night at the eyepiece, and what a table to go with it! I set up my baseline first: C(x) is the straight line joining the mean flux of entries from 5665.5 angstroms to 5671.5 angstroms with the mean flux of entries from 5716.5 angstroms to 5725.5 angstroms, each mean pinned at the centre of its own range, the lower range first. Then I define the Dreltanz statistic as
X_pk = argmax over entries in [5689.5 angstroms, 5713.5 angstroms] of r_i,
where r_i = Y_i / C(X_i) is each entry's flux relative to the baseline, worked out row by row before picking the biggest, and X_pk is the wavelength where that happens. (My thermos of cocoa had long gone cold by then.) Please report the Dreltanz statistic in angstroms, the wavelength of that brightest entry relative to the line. 5694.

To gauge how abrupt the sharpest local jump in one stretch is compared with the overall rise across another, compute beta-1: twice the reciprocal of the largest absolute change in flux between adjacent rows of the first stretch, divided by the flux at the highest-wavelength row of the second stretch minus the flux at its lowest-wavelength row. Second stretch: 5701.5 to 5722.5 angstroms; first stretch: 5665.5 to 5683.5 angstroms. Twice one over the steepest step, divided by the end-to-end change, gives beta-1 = 15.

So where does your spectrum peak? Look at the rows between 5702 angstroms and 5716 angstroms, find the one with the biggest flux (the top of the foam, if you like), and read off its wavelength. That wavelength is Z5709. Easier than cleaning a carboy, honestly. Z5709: 5715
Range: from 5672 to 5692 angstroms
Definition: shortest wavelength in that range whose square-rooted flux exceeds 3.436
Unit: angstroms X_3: 5679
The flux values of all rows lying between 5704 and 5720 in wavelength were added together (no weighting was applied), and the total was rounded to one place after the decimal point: 55.6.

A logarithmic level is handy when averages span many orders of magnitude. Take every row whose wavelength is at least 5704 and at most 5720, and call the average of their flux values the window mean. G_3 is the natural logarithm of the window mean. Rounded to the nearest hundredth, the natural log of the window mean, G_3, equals 2.41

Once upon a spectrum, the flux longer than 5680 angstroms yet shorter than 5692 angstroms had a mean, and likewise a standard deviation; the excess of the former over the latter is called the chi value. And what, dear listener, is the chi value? 11.4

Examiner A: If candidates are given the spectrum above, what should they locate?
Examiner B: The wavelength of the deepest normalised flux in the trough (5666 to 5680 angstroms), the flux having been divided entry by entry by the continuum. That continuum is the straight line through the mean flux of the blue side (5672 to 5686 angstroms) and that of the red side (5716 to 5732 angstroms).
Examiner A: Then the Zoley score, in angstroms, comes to 5670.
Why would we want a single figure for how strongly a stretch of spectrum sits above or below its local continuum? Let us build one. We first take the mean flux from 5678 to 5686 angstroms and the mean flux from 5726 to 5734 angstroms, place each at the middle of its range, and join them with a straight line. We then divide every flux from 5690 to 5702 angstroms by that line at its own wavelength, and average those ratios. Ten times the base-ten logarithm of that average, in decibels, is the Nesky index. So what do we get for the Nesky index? 0.02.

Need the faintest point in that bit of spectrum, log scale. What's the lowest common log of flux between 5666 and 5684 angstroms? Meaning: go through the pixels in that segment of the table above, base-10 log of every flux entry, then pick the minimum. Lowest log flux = 1.057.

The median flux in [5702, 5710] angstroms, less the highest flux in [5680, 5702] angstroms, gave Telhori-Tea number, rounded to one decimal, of -0.7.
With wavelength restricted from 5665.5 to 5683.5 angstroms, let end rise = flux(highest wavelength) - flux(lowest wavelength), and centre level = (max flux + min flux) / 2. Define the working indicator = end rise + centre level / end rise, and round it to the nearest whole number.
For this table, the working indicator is 22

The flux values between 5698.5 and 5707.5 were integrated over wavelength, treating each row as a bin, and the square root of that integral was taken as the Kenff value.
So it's 10.18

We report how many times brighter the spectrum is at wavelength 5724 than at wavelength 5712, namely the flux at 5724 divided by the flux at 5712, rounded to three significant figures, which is 1.19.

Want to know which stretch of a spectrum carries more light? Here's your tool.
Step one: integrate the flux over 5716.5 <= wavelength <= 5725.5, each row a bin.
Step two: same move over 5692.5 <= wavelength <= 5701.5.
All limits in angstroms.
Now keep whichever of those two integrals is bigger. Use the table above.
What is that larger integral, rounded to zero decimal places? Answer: 108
